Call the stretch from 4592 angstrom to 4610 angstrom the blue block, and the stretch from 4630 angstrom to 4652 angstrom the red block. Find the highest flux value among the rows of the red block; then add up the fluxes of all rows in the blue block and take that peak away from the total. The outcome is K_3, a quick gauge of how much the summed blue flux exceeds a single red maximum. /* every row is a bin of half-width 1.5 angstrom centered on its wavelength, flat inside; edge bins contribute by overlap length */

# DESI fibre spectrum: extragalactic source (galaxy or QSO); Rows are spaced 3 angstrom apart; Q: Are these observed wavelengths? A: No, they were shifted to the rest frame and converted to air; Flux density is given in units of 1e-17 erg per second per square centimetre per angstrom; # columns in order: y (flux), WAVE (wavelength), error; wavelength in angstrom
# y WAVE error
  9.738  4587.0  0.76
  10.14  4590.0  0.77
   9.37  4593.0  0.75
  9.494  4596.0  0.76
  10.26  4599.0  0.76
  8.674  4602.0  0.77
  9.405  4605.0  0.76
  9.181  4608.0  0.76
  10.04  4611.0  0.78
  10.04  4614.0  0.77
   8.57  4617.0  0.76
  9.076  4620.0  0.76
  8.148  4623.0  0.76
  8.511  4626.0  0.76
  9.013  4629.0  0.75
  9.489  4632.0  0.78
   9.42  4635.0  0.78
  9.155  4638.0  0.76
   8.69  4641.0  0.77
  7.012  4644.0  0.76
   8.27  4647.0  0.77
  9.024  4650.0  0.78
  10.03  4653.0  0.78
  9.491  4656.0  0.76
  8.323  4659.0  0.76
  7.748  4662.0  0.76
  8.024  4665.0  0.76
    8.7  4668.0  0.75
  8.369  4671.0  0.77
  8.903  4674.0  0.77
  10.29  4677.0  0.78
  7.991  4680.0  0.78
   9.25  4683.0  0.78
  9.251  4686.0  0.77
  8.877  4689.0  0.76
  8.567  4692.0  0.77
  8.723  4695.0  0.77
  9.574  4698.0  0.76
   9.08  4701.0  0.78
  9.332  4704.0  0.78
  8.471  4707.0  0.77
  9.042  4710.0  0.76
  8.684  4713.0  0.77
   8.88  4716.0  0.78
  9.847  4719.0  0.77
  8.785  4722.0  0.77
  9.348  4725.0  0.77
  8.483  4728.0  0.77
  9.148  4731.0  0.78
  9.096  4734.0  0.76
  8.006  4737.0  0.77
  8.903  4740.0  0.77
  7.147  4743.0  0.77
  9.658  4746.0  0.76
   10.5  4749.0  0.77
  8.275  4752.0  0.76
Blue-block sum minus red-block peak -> 47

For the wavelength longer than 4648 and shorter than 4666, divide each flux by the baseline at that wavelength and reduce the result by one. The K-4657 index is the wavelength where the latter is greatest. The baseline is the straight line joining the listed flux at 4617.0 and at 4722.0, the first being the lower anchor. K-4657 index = 4653.0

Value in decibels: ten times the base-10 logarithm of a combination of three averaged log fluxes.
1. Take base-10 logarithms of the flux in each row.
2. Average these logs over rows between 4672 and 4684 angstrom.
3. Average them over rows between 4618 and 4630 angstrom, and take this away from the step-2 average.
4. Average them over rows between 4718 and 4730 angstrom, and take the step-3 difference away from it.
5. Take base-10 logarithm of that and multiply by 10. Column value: -0.27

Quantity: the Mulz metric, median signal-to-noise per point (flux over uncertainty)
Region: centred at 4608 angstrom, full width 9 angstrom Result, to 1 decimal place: 12.4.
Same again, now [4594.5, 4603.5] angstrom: 12.5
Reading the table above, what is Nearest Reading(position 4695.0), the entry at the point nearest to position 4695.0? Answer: 8.723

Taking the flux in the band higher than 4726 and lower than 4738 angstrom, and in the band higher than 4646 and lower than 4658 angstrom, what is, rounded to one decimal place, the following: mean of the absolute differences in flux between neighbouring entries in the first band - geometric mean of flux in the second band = -8.6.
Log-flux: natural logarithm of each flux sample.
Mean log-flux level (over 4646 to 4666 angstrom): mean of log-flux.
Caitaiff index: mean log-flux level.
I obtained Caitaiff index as 2.16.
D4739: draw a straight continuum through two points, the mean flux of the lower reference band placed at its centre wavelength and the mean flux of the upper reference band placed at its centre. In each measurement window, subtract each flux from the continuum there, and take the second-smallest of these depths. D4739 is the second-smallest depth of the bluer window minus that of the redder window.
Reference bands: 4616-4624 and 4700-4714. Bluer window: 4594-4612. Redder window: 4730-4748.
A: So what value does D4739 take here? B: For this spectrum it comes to -1.3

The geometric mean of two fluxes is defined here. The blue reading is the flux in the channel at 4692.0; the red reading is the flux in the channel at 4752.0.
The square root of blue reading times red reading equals 8.42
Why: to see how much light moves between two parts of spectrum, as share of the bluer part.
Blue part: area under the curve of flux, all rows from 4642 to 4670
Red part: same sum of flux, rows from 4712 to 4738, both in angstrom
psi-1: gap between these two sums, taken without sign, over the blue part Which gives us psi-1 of 0.048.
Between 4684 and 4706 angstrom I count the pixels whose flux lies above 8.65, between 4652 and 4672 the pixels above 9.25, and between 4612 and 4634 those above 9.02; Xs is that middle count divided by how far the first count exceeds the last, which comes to 0.7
